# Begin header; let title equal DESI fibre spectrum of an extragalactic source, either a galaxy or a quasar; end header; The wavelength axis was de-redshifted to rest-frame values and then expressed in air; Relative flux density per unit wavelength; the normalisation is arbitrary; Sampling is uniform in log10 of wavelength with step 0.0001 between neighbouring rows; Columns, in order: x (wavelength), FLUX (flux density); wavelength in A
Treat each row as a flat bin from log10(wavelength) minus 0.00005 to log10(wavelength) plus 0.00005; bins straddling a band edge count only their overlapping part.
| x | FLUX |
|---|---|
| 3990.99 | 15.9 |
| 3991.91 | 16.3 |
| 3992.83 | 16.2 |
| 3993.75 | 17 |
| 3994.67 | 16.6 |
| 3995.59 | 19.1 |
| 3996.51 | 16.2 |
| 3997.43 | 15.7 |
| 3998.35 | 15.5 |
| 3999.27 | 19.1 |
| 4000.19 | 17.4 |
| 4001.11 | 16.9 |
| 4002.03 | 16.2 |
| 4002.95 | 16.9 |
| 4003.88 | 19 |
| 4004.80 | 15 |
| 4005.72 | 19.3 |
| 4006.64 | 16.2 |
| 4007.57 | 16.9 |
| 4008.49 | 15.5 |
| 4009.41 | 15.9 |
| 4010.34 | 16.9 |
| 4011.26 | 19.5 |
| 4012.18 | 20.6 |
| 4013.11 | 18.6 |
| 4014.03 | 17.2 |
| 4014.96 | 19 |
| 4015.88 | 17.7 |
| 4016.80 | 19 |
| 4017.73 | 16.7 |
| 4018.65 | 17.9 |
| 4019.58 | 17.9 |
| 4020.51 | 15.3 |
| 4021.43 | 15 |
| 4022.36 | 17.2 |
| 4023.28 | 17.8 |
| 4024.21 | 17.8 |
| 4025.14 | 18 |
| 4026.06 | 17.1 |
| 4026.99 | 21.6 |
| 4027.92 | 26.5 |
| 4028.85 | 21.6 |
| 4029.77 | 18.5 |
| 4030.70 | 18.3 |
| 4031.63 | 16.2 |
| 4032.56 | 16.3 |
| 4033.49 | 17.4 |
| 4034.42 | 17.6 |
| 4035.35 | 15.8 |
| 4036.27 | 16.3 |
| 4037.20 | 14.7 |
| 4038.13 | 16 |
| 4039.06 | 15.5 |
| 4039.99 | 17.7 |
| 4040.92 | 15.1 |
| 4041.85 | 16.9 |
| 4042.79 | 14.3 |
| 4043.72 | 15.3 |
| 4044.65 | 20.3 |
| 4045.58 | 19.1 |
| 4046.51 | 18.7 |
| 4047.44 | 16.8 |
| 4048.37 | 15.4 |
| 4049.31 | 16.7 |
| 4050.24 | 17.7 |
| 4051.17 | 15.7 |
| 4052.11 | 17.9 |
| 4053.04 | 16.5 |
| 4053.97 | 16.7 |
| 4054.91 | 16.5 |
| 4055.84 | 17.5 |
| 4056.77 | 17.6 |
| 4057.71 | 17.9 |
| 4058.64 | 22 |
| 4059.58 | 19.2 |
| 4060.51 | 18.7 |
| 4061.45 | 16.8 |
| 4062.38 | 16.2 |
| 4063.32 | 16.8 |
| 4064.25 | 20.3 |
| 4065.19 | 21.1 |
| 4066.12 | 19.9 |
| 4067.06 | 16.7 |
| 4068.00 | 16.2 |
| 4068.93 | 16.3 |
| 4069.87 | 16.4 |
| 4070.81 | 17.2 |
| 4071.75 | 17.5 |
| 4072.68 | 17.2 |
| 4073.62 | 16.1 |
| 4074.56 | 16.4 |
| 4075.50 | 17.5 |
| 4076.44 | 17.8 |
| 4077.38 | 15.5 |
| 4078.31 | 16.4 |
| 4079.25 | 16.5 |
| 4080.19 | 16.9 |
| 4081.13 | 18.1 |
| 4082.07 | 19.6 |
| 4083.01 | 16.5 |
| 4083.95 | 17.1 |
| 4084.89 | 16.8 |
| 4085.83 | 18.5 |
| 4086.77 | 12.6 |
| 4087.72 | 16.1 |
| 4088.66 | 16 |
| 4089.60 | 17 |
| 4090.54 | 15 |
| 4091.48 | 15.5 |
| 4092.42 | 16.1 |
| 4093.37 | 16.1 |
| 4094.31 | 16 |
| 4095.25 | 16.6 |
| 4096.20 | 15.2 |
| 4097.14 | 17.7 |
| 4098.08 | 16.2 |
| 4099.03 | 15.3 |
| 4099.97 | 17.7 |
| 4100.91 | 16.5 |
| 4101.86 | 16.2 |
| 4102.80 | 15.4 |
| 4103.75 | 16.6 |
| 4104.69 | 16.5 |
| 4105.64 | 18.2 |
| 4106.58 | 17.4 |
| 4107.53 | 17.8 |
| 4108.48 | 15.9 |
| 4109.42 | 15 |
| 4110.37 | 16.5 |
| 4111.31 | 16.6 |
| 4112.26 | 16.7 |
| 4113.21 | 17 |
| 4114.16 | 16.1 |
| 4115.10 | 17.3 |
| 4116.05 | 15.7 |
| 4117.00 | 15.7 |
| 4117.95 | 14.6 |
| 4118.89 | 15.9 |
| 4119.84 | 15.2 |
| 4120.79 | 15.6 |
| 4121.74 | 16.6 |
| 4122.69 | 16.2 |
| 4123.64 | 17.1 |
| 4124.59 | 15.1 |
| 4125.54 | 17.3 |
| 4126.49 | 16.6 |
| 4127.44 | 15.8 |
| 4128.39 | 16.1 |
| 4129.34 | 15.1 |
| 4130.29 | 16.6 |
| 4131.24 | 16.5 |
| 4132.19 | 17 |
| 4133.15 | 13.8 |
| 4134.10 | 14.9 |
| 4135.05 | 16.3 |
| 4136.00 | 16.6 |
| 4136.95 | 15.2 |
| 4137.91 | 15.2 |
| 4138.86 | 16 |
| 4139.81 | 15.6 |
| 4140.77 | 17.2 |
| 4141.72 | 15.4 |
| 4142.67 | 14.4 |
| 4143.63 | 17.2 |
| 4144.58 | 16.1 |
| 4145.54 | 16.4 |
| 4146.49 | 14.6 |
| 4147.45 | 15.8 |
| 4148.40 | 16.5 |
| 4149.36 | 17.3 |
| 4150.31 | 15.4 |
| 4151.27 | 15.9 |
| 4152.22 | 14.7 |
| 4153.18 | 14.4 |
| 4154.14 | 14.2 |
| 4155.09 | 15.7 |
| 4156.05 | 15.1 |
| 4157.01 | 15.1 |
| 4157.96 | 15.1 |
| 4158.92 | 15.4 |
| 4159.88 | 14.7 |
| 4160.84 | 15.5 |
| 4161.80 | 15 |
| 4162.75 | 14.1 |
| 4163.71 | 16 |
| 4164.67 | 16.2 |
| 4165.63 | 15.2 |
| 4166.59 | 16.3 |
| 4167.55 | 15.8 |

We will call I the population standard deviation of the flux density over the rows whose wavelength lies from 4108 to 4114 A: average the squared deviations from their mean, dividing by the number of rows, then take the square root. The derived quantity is 0.7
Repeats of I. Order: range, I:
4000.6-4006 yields 1.5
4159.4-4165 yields 0.7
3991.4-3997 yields 1.0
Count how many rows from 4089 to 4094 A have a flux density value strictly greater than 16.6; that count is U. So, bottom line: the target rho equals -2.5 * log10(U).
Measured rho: 0.0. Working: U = 1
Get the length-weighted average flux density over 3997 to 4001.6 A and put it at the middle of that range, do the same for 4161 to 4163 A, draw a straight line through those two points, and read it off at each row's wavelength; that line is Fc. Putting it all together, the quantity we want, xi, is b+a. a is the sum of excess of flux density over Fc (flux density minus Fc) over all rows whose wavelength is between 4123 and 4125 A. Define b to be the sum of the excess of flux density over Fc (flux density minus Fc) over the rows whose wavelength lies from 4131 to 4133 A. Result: 4.7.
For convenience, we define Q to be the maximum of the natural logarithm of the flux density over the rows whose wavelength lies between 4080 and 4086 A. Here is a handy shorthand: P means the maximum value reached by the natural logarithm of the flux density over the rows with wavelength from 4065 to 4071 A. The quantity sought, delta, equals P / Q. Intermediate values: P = 3.05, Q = 2.98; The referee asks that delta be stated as 1.02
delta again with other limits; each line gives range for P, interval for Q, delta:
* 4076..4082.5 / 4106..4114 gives 1.03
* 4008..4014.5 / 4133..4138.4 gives 1.08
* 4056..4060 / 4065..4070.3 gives 1.01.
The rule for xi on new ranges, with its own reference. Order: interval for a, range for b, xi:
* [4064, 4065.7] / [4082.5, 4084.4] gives 11.2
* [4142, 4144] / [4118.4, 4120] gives 1.9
